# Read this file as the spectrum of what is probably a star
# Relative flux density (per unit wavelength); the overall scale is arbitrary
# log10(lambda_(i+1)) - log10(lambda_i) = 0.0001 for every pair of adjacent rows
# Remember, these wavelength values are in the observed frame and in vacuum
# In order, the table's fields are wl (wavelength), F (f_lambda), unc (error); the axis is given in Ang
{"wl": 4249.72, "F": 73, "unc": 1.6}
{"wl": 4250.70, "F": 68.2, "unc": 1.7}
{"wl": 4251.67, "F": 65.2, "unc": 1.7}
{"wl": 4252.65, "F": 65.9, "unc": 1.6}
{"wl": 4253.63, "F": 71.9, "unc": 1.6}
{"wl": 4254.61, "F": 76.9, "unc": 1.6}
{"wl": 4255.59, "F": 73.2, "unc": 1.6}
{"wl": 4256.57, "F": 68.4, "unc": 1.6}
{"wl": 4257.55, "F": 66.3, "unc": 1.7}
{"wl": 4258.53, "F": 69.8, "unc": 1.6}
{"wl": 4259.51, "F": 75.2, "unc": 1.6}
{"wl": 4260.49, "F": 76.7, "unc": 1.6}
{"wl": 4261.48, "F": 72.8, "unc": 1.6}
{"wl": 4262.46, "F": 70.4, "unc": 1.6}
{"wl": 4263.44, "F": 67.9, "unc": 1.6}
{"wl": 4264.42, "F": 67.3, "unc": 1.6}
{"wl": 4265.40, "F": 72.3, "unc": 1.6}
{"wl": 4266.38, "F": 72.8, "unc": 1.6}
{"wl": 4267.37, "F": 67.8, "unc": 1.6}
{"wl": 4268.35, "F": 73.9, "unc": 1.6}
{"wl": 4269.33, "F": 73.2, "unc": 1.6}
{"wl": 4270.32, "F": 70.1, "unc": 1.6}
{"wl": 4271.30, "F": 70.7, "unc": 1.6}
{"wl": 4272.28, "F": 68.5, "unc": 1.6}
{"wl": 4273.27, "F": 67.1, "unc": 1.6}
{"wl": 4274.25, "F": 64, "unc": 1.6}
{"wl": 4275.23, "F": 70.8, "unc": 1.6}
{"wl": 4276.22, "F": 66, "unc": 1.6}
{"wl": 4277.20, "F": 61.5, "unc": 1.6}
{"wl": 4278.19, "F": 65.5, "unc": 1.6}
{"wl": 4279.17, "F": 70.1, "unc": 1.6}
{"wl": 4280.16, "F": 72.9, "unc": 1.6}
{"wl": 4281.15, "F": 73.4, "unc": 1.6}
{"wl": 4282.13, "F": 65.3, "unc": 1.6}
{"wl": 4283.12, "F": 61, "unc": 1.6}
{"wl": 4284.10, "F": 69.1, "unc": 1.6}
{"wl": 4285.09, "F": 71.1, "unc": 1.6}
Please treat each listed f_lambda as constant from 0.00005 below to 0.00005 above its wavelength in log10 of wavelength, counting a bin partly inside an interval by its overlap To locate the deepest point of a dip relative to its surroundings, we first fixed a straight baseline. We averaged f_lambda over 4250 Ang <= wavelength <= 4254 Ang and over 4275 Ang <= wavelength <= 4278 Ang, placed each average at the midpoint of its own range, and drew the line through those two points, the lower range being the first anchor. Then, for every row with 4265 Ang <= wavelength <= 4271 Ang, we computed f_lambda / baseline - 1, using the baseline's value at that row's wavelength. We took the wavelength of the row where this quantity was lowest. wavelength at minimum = 4267.37 Ang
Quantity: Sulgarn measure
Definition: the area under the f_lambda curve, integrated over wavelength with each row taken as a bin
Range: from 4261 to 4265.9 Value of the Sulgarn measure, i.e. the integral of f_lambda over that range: 344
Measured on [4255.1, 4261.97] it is 493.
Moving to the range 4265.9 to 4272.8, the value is 489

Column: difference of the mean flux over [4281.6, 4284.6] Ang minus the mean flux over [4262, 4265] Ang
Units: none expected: -3.4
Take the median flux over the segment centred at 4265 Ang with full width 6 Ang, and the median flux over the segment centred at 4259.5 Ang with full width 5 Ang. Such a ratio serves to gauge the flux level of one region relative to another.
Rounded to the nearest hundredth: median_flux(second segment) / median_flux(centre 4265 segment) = 1.05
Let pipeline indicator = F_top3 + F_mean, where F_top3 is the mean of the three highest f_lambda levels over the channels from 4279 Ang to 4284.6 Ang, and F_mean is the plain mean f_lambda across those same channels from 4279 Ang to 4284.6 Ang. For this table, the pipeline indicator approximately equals 141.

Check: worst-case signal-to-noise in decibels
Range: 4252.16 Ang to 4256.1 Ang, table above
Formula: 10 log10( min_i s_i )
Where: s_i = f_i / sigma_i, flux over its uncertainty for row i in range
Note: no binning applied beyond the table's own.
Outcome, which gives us 16.1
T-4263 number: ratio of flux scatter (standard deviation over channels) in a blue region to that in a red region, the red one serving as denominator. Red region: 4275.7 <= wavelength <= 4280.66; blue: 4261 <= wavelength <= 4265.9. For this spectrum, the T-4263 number 0.6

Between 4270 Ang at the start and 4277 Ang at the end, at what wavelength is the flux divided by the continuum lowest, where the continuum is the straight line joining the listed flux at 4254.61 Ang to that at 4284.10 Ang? 4274.25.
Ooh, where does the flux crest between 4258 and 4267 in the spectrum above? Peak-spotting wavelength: 4260.49 Ang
